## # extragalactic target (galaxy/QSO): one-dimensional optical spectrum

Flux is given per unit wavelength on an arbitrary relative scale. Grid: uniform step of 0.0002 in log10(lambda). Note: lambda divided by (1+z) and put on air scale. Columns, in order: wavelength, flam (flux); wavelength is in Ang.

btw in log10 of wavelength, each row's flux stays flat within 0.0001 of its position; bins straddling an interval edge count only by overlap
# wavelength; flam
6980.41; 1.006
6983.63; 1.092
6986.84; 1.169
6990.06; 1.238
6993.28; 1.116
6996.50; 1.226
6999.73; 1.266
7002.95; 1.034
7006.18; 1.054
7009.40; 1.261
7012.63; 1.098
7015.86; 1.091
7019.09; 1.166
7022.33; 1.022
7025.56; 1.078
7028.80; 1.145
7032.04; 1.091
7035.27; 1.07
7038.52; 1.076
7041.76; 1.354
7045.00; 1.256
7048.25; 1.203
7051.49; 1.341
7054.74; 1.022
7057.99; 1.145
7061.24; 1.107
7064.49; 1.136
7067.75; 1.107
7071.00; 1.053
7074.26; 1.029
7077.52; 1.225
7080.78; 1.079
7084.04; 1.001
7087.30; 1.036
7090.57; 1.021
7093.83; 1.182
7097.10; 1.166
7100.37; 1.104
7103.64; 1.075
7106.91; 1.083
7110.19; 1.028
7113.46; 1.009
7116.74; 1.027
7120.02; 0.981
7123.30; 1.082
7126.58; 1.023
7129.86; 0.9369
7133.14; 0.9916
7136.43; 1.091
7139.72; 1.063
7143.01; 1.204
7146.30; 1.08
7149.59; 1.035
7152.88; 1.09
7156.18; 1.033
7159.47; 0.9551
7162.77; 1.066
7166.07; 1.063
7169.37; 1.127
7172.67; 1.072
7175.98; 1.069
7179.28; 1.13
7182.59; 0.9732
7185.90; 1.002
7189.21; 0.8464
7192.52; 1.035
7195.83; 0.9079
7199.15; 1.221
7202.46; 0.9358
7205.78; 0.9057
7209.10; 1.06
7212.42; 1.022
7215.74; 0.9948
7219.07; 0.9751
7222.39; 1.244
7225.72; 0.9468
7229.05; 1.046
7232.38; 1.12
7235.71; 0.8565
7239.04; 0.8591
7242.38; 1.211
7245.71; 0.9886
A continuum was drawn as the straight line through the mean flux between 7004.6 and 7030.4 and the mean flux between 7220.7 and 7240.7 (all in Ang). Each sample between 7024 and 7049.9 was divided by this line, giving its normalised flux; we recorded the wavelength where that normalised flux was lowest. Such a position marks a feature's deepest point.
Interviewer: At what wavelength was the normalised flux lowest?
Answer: 7035.27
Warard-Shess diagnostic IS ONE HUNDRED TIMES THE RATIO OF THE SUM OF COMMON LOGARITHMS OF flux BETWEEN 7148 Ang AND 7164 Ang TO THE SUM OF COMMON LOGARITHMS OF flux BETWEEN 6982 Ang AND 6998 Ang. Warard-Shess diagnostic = 22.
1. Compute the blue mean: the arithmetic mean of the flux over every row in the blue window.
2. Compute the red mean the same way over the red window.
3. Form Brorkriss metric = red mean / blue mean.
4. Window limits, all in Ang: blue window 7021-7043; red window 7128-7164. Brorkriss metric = 0.94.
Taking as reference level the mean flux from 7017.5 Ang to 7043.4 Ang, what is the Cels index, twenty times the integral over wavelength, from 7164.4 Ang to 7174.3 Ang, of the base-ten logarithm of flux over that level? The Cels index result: -3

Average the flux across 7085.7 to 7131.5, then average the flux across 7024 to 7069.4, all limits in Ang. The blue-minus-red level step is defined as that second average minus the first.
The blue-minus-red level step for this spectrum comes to 0.10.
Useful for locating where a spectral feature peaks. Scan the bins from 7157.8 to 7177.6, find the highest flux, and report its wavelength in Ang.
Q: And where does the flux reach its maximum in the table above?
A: 7169.37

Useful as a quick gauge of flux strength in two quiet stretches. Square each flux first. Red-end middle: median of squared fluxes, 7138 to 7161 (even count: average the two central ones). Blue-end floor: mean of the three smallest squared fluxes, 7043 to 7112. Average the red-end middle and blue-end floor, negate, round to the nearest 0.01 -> -1.08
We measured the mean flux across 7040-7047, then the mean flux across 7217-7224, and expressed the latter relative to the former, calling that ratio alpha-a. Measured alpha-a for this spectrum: 0.85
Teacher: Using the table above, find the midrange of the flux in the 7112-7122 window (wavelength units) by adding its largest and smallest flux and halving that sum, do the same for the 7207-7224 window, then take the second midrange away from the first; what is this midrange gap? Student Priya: -0.11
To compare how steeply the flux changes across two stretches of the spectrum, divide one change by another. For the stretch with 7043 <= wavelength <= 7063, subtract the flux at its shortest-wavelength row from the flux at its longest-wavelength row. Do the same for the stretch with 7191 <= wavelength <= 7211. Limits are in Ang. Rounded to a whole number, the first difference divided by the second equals -6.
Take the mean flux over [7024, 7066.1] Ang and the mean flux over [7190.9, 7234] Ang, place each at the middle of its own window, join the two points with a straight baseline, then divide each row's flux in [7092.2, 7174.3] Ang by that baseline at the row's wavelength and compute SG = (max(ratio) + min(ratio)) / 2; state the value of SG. 0.98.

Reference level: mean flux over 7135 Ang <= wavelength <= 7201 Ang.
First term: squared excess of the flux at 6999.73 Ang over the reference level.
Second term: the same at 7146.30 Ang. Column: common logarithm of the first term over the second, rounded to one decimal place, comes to 1.8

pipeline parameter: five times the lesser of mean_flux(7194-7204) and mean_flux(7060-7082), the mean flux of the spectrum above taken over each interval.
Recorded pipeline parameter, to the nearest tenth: 5.1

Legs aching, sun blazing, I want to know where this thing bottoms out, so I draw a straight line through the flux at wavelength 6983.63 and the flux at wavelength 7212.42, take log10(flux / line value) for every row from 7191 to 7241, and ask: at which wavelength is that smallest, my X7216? 7235.71 Ang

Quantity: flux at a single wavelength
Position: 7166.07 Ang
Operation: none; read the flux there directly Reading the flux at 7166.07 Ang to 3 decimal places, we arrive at 1.063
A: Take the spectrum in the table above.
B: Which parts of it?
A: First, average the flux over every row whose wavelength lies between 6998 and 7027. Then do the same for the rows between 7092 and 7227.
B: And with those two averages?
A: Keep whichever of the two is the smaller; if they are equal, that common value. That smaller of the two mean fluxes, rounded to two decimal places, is 1.04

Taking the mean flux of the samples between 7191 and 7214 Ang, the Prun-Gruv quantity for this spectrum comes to 1.012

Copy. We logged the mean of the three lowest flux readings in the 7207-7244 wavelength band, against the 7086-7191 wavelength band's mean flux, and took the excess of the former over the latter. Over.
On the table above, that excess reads -0.16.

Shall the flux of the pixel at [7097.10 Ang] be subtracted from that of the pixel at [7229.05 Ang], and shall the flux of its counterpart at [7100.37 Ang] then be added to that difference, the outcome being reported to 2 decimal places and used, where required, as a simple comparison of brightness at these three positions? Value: 0.98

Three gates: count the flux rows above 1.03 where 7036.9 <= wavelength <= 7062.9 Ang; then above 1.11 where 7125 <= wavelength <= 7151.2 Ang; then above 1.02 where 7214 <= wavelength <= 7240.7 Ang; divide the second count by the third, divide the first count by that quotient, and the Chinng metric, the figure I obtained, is 21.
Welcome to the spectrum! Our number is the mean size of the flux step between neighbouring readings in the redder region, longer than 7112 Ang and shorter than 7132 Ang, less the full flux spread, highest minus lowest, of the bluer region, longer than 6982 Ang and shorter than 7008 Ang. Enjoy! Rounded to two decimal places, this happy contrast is -0.17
